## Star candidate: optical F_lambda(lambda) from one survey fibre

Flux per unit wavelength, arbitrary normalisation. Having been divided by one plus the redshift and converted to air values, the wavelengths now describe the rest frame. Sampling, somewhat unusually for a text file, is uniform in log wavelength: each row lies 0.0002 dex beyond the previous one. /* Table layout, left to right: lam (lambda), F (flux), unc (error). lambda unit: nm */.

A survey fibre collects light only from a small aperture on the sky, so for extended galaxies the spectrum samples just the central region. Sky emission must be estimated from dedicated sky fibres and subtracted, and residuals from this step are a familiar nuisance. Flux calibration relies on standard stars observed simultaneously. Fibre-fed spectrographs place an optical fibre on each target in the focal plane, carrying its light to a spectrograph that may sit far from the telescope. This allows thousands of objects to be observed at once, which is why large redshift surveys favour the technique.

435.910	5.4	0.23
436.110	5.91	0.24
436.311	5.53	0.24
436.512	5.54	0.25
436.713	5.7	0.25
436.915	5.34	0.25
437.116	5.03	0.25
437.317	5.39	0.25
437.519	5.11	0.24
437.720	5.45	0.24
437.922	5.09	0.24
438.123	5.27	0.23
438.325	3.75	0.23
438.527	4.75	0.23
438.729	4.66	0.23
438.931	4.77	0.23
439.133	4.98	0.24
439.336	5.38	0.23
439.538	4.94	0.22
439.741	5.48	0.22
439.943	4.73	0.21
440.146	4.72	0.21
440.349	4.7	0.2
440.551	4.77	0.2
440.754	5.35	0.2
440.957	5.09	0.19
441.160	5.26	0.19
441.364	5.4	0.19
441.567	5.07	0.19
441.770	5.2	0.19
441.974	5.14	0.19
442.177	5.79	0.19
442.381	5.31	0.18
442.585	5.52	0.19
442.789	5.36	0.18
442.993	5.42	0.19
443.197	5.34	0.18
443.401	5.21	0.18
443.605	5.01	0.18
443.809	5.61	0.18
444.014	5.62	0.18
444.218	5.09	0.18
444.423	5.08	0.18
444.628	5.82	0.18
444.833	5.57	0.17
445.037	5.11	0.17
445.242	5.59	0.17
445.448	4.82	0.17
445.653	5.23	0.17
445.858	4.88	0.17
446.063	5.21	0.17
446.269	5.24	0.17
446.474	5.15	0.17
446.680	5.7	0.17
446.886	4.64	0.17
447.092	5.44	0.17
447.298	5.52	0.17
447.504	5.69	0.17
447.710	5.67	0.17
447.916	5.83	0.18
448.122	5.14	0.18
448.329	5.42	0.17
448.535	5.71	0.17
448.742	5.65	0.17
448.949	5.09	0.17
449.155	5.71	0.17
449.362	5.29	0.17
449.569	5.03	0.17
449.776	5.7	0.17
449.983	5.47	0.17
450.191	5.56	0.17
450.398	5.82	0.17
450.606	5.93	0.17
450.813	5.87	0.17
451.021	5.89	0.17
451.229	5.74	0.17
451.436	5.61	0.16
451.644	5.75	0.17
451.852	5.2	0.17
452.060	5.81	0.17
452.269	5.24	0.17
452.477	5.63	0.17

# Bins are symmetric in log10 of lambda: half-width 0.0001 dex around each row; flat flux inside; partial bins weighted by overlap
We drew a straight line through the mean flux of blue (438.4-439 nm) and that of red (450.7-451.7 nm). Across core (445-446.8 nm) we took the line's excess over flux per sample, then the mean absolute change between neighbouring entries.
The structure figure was 0.37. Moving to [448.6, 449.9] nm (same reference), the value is 0.51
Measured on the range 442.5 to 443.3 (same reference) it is 0.11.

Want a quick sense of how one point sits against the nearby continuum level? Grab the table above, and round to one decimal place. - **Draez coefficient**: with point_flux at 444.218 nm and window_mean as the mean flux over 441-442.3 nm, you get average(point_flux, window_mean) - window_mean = -0.1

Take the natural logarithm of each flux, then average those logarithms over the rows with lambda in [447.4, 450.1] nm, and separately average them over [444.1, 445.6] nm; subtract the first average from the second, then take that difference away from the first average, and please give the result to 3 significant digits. 1.74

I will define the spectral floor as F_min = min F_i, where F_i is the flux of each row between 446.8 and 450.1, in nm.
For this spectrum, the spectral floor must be 4.64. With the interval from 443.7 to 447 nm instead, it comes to 4.64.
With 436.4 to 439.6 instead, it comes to 3.75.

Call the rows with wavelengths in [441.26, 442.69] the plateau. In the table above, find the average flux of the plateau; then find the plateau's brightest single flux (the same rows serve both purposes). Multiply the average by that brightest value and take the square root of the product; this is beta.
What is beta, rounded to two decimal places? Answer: 5.56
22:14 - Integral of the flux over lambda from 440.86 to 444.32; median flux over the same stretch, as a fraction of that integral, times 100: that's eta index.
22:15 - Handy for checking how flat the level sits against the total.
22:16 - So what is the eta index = 28.8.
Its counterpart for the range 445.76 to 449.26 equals 28.8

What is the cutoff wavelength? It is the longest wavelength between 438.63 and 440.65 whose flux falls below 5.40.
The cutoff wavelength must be 440.551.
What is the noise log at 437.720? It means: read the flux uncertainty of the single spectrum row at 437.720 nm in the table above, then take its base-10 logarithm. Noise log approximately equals -0.62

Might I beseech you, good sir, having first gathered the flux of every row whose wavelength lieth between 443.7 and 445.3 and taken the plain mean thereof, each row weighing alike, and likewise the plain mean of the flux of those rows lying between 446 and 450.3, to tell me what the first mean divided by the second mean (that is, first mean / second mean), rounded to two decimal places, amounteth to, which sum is 1.00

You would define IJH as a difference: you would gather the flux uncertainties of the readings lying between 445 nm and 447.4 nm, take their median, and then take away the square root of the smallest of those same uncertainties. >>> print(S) -0.242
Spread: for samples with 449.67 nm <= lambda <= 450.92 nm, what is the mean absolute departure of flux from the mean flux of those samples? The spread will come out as 0.15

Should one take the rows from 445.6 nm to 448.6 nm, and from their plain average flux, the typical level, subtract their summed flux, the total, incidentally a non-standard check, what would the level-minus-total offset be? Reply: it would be -75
